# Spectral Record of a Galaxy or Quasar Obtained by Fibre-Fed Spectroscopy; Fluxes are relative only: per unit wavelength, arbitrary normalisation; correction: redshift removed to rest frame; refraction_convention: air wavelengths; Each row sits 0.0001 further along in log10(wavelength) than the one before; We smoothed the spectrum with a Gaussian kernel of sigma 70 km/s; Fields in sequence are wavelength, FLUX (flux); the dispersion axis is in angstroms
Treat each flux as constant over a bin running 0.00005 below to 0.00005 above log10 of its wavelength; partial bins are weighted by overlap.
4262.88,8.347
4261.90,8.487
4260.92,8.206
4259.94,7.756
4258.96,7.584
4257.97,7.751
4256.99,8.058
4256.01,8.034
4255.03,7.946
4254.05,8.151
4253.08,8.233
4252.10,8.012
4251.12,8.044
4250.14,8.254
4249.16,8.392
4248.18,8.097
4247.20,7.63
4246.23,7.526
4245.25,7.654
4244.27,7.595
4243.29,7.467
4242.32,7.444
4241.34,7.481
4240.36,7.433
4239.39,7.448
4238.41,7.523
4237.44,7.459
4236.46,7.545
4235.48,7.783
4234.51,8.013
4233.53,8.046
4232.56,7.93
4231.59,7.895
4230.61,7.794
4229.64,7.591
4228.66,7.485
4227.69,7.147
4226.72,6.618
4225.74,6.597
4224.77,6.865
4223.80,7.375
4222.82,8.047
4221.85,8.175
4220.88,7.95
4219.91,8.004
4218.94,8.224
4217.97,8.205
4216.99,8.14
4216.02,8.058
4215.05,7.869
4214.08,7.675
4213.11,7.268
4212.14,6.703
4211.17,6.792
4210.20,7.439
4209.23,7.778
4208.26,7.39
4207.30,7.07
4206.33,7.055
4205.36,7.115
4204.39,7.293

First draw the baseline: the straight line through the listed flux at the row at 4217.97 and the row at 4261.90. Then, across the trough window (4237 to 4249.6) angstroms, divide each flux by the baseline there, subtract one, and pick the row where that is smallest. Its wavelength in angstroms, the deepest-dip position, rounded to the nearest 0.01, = 4242.32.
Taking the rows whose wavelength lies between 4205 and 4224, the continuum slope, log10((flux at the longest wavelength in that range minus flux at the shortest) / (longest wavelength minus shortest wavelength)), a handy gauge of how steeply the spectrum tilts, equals -1.9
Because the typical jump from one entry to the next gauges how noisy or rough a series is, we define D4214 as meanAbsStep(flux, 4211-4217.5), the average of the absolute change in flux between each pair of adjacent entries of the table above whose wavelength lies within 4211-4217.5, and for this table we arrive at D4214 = 0.25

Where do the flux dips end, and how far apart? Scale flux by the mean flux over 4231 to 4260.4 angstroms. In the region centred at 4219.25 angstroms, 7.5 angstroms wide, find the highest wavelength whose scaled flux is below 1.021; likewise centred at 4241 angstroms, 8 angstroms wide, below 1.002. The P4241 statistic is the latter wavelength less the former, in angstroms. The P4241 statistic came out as 23.4 angstroms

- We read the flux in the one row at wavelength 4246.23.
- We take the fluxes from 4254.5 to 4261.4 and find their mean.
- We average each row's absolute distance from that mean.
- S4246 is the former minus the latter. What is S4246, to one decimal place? 7.3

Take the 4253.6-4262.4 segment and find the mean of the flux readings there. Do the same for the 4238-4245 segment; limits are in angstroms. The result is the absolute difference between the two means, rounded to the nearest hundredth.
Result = 0.51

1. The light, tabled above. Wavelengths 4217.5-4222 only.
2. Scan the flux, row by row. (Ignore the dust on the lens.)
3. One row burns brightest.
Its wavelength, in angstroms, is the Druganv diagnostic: 4218.94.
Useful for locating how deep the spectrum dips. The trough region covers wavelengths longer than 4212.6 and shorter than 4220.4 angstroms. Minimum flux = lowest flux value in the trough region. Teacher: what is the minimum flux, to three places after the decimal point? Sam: 7.268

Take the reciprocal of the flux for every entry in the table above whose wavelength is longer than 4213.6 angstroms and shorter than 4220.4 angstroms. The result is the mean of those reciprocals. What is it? 0.125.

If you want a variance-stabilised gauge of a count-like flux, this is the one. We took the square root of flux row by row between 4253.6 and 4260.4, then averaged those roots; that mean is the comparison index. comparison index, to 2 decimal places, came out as 2.81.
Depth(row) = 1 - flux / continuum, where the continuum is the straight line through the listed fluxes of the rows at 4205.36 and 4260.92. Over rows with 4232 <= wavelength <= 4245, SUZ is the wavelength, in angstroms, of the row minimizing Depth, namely 4233.53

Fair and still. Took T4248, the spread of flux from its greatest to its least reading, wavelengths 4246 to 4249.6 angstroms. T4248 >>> 0.9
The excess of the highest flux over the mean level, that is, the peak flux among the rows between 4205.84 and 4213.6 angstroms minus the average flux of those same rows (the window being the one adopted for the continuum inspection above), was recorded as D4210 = 0.6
